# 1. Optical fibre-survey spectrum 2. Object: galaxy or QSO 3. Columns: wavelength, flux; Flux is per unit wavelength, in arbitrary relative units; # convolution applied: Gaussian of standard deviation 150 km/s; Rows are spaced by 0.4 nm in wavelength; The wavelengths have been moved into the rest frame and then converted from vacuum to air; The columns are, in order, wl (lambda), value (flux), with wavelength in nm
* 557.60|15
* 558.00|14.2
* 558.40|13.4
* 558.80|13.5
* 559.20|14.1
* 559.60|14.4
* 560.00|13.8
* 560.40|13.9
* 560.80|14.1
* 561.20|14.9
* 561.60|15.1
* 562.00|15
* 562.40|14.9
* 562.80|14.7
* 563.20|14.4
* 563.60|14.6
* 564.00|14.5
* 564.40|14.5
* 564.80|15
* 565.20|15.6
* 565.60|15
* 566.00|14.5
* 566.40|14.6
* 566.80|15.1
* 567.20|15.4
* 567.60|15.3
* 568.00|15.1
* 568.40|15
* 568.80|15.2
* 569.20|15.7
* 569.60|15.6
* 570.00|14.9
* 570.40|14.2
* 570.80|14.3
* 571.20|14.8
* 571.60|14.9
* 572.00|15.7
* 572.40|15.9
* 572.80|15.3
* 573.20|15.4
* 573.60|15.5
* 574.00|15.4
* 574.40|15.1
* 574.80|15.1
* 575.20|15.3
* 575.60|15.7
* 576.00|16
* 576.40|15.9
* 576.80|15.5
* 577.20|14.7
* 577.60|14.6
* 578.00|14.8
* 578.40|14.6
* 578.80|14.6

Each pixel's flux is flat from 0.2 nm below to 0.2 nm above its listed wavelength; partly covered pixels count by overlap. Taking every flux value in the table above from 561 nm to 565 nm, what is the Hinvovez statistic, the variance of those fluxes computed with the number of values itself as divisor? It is 0.06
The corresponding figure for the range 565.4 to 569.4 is 0.11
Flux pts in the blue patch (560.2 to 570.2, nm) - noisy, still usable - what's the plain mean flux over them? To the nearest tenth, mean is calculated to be 14.9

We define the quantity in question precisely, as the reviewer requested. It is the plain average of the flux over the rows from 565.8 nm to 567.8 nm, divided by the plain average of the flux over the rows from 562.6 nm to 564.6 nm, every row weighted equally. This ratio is 1.03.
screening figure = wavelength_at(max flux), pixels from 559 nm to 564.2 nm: 561.60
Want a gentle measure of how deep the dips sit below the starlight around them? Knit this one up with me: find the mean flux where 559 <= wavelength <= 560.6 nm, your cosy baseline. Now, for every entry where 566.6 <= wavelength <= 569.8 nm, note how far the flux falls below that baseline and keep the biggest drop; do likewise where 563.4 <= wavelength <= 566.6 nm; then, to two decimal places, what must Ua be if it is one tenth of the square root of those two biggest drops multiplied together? 0.07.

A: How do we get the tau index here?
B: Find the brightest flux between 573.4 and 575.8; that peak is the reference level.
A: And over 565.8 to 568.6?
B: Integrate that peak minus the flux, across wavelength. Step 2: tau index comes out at 2.0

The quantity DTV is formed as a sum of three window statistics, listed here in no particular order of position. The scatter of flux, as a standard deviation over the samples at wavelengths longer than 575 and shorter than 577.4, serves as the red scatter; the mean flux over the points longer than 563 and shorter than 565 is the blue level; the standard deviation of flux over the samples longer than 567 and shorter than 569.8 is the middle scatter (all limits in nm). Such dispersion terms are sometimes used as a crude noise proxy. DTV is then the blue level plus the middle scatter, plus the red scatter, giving 15.3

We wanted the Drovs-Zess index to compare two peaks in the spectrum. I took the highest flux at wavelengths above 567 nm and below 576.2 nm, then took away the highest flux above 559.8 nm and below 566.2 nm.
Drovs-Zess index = 0.40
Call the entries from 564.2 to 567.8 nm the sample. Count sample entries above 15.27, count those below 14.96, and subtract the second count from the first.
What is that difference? 0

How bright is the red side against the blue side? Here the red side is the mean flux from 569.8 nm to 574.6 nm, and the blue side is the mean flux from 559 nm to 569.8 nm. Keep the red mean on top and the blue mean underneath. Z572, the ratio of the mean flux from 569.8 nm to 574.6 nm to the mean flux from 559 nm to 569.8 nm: 1.020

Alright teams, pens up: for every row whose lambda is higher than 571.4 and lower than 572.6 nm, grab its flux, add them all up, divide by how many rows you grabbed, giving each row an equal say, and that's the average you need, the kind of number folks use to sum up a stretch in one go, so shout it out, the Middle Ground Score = 15.5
